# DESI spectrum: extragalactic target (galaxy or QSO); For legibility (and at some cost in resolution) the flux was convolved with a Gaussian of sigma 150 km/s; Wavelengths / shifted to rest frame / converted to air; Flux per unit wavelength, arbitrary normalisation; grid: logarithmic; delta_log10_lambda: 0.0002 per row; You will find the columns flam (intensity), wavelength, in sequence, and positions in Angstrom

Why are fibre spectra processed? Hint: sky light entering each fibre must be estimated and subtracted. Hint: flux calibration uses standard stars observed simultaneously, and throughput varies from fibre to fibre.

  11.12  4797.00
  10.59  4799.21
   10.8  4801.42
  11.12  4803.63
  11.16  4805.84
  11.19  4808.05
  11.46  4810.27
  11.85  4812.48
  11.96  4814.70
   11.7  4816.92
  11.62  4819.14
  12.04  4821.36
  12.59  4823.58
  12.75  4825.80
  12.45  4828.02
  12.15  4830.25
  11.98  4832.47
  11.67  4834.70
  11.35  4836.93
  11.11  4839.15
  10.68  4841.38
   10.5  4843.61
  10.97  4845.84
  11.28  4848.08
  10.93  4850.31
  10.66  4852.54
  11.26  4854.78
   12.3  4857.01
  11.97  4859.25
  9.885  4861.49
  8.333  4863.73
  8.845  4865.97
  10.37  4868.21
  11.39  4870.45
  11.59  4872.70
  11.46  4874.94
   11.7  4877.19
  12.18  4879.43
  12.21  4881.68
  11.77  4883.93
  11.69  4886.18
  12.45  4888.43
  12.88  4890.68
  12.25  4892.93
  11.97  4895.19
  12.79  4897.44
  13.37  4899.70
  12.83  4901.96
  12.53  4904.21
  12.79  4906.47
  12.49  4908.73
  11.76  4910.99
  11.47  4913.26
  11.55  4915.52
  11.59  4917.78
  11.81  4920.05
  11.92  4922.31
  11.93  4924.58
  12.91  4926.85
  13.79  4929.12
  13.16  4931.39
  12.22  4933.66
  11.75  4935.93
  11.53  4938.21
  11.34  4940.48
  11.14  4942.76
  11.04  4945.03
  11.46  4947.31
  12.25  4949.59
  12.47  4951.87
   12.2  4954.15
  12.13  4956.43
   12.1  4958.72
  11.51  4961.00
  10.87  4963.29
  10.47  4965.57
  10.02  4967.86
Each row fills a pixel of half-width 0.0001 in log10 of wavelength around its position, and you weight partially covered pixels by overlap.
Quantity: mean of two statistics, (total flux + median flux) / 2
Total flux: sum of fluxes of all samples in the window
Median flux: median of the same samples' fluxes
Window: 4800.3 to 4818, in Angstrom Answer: 51.3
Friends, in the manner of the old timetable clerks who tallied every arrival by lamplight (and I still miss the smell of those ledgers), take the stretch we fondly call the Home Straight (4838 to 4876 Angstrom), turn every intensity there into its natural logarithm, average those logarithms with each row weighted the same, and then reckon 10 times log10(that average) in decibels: 3.76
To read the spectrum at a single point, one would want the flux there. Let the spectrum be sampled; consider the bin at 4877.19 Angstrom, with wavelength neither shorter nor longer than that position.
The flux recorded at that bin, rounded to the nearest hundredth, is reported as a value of 11.70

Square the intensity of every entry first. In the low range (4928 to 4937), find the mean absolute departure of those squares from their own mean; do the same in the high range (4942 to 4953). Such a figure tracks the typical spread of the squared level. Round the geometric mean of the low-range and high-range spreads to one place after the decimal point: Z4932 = 15.7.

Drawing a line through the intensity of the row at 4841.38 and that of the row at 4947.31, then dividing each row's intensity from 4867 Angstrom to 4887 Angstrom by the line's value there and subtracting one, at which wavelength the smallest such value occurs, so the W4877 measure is 4868.21 Angstrom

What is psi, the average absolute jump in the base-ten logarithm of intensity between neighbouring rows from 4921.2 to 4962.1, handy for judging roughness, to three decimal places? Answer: 0.015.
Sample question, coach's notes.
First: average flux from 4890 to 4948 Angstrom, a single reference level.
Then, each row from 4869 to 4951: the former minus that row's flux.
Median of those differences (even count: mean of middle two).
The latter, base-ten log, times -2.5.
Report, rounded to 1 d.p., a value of 1.6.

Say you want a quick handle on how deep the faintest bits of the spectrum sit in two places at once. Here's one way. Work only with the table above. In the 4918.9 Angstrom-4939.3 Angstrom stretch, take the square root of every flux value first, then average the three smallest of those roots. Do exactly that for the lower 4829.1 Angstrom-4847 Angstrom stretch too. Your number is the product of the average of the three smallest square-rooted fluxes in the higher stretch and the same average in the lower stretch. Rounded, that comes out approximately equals 11.2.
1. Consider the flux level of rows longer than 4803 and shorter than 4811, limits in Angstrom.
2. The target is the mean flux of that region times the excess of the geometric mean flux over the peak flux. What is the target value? -2.6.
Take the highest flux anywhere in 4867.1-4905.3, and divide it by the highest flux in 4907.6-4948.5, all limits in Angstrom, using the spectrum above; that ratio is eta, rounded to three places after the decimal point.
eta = 0.970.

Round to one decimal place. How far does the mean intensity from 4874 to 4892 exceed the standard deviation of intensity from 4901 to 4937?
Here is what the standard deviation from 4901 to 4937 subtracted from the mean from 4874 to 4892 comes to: 11.4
